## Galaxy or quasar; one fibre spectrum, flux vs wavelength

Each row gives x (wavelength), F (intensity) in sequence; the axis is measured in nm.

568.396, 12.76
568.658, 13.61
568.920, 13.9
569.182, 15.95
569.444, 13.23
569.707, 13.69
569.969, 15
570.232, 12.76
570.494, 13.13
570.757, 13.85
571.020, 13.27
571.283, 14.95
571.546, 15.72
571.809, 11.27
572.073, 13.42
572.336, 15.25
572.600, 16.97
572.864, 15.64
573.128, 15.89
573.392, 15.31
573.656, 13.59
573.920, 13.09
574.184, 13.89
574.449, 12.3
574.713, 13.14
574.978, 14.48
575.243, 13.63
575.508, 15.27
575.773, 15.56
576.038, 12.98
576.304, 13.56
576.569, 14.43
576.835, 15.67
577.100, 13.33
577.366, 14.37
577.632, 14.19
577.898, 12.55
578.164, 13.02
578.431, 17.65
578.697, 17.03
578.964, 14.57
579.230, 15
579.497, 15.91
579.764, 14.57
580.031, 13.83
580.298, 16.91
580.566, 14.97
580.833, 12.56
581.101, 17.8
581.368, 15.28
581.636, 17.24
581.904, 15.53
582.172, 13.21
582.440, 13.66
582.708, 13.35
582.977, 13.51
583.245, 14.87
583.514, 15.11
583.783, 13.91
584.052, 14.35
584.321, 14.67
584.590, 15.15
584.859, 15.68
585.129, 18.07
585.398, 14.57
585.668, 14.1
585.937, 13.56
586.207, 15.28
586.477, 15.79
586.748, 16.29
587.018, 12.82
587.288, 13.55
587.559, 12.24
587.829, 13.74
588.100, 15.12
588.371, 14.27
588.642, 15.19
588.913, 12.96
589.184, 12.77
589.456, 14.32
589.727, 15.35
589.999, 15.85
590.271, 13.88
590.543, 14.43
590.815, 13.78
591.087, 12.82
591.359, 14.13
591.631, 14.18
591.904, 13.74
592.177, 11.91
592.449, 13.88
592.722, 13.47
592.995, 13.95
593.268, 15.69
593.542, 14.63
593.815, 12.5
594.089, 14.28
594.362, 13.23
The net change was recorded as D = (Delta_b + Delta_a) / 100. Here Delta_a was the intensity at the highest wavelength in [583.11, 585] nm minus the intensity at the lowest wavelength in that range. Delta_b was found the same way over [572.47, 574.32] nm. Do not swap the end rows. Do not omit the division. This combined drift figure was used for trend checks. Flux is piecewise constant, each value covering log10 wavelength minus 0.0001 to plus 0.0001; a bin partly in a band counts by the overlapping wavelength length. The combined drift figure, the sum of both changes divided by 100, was -0.023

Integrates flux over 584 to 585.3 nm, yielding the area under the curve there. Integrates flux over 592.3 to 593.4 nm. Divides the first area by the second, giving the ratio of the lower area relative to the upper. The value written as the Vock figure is 1.3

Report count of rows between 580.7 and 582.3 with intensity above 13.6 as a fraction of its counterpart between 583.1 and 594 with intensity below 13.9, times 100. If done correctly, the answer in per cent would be 27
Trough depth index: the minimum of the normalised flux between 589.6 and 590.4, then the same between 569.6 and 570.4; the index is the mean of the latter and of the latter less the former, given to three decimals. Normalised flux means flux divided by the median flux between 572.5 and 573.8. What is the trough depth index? 0.372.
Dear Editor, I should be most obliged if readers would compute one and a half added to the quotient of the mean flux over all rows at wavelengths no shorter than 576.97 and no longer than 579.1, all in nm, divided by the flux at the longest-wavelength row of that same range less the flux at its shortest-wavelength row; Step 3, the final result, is 13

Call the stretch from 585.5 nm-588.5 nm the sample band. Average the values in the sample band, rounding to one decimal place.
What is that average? 14.3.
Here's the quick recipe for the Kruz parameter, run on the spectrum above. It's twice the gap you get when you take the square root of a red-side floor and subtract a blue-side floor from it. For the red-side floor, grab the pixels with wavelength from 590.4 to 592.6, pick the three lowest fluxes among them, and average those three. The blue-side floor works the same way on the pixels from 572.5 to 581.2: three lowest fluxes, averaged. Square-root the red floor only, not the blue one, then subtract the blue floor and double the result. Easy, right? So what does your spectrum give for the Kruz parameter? -17.8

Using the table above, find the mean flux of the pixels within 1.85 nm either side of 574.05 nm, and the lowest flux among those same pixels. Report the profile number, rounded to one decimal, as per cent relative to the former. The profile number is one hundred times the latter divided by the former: 84.4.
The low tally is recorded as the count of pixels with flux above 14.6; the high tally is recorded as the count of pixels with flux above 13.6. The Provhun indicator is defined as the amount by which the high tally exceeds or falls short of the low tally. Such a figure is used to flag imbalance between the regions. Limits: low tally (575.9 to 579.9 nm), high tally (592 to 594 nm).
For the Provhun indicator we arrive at -1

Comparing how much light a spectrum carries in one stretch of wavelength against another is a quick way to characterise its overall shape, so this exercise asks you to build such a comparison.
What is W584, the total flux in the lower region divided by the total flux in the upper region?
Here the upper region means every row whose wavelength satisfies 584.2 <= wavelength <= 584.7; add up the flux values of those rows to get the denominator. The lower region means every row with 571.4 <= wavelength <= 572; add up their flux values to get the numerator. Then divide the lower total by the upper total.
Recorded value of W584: 0.91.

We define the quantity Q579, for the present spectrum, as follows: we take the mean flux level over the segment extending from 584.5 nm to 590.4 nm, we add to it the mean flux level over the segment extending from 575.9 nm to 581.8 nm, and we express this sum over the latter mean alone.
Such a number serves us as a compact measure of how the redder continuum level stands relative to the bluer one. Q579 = 1.98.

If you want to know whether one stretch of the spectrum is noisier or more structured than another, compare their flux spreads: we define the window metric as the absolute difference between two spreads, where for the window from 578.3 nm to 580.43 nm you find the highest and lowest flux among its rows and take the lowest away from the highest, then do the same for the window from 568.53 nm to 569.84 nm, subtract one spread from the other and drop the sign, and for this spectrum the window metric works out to 1.1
